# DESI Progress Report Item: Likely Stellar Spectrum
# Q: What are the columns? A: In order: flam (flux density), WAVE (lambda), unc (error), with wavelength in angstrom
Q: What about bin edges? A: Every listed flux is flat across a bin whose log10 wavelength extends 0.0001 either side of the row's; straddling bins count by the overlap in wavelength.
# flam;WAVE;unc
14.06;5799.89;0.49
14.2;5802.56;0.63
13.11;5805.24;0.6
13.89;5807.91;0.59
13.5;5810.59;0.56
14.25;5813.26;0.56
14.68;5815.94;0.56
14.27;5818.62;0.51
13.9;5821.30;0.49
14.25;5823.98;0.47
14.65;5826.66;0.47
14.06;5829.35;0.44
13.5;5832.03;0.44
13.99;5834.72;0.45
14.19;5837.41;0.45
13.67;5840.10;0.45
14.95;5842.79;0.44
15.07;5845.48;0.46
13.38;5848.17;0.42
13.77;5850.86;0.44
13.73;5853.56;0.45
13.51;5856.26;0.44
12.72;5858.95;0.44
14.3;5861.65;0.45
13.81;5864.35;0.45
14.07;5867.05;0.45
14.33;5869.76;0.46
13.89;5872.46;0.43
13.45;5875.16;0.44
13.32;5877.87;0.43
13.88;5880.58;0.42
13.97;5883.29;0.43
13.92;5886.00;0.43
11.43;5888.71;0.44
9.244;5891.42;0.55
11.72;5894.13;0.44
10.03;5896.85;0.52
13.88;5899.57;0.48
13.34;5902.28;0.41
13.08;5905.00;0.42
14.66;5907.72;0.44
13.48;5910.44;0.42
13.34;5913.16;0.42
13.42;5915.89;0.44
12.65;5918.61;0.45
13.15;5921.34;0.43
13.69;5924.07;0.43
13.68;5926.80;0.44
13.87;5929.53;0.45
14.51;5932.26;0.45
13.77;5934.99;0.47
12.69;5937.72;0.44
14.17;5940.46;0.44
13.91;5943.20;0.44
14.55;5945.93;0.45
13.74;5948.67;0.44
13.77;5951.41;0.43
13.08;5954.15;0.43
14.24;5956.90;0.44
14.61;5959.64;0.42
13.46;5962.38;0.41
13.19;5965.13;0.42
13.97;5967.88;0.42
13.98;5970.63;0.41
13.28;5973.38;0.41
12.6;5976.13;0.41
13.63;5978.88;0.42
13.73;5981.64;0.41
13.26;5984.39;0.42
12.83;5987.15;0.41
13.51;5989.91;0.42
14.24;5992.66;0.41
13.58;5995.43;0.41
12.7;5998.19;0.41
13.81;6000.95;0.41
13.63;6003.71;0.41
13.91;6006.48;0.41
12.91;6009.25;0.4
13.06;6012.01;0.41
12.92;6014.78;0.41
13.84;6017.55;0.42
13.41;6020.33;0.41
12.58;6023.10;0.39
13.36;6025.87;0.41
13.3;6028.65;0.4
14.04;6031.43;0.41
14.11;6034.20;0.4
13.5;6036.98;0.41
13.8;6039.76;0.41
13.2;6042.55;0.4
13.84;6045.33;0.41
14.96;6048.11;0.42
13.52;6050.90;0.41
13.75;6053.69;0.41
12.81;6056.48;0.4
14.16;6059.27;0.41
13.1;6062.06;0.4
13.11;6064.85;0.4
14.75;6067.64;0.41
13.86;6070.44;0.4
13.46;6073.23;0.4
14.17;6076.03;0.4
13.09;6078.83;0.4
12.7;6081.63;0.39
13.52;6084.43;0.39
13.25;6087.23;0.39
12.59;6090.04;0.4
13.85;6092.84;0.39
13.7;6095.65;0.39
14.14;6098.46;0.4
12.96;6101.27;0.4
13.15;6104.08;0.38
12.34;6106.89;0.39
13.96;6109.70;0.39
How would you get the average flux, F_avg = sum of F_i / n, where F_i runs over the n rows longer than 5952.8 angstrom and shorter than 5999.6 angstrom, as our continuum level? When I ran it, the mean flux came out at 13.52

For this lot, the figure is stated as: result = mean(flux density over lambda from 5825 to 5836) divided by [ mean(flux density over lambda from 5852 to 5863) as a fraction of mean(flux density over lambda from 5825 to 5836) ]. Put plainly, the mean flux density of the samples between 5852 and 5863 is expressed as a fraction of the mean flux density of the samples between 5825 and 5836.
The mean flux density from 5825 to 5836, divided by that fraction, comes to 14.6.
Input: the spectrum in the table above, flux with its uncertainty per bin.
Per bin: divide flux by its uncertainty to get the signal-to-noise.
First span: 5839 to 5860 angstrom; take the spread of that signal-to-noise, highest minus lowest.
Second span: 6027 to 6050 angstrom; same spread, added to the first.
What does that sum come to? 7.8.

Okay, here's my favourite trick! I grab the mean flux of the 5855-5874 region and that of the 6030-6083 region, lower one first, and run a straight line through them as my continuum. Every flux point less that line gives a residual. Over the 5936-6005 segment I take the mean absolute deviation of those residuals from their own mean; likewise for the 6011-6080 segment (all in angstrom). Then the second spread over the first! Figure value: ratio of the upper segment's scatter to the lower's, 1.1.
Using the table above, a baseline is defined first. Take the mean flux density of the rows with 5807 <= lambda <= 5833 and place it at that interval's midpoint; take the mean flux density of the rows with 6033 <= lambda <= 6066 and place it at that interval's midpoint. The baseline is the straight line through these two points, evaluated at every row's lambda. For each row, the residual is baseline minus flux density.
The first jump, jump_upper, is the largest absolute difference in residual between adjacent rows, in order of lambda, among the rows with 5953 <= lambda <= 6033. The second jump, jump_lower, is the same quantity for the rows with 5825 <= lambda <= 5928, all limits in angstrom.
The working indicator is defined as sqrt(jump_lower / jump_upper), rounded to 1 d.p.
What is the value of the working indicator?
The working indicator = 1.8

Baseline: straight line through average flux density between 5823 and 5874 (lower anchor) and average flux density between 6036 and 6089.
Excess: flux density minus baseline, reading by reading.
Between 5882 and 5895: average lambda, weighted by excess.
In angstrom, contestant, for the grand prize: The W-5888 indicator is 5891.4 angstrom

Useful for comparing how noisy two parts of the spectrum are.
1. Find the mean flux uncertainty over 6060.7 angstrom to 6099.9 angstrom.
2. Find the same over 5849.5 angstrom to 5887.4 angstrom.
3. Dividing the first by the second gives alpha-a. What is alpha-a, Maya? 0.90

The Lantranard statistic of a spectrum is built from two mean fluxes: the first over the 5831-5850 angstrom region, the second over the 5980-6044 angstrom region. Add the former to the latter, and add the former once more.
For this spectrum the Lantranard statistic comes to 41.7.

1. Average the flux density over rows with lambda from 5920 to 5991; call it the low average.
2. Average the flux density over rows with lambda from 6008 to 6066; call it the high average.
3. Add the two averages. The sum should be 27.1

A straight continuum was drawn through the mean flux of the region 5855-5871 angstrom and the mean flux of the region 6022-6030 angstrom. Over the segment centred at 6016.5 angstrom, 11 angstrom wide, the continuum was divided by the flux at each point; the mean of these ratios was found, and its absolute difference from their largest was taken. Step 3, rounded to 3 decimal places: 0.029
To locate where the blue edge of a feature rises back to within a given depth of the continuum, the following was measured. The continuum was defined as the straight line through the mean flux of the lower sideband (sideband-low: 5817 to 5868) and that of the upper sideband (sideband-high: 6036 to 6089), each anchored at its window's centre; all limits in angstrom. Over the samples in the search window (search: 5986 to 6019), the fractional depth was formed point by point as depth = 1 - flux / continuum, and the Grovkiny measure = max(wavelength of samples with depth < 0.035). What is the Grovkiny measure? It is 6017.55 angstrom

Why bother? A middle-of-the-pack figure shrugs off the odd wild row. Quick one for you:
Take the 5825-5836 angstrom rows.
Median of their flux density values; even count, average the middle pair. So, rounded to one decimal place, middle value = 14.0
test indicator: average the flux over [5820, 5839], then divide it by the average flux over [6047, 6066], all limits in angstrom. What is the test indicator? 1.03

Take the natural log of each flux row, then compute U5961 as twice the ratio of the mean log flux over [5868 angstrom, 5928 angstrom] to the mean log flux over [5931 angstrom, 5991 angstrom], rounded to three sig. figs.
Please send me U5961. 1.96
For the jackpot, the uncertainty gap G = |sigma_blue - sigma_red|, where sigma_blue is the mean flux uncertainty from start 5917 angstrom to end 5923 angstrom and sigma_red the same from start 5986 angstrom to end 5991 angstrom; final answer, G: 0.025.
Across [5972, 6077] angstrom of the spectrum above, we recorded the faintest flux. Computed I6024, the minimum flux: 12.58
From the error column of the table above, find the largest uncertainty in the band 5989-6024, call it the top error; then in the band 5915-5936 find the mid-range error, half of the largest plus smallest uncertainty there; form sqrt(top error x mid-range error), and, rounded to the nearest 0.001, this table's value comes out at 0.435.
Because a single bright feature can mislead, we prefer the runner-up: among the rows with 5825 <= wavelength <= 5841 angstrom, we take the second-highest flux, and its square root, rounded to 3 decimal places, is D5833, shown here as 3.767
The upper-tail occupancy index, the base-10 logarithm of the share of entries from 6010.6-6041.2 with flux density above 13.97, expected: -0.74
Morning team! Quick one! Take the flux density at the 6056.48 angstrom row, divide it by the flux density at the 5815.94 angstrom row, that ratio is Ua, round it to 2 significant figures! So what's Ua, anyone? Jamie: 0.87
